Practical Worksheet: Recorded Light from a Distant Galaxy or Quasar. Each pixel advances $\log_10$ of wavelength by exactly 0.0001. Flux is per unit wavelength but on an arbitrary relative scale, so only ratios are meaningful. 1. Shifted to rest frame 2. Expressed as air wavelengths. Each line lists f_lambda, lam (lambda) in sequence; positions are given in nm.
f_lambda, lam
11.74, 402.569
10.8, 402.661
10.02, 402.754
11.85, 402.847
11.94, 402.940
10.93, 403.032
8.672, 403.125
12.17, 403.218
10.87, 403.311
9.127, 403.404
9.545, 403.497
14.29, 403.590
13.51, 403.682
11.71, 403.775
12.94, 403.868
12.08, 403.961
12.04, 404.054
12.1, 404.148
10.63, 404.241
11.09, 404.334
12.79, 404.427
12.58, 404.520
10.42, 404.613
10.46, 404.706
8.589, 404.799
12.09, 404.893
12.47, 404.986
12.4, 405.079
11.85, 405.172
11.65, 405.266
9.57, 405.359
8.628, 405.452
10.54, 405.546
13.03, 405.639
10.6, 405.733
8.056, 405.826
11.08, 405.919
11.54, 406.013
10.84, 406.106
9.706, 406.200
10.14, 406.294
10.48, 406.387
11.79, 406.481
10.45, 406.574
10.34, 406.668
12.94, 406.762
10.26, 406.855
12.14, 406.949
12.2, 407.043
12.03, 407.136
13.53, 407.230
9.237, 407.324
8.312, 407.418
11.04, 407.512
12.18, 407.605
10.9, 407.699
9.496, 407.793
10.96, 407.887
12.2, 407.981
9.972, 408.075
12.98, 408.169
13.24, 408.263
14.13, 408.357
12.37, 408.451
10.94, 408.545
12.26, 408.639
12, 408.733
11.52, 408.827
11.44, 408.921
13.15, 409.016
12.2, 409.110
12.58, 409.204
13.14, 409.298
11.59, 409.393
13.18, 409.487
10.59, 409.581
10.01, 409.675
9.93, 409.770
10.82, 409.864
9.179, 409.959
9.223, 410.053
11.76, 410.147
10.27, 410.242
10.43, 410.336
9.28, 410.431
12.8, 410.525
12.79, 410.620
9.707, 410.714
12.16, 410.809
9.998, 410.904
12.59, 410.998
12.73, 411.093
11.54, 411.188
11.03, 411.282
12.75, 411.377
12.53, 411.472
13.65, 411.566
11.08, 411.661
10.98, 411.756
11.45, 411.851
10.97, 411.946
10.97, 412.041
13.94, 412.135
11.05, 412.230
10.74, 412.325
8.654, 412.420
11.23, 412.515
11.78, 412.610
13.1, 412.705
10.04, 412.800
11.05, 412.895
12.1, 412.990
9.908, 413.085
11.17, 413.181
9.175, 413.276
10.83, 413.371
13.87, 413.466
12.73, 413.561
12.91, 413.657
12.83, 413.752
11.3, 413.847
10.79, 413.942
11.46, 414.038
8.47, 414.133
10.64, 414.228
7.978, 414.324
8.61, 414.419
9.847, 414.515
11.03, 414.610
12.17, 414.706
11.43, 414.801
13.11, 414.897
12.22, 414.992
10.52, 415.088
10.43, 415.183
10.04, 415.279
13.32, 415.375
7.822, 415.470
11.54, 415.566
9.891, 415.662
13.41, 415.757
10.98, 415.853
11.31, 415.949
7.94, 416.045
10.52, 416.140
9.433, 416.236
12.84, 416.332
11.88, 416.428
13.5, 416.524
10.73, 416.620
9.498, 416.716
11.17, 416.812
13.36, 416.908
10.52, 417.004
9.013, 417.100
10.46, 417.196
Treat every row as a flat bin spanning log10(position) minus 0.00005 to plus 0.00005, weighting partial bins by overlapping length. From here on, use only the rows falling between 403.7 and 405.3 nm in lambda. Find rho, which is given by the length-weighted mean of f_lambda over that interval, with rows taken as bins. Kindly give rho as 11.7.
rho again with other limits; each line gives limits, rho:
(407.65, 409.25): 11.9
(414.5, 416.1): 11.0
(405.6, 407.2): 11.1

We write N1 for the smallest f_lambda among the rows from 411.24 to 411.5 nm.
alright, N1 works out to 11.03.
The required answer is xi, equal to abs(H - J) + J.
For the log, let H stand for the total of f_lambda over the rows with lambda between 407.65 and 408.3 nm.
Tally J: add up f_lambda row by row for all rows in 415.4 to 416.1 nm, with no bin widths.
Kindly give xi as 80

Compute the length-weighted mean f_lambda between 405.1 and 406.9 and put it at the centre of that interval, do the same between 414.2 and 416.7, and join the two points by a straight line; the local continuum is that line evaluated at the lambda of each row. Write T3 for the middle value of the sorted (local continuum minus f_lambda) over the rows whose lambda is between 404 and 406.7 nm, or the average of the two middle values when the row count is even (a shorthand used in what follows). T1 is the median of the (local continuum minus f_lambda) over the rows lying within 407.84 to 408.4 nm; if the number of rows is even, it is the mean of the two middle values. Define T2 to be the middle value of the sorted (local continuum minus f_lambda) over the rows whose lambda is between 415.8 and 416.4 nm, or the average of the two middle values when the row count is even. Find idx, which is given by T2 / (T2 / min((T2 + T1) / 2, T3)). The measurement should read -0.8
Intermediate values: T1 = -1.8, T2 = 0.13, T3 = -0.10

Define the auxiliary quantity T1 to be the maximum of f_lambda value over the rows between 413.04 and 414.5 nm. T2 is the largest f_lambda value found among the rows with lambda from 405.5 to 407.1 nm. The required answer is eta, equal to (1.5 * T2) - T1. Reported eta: 5.7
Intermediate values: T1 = 13.87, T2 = 13.03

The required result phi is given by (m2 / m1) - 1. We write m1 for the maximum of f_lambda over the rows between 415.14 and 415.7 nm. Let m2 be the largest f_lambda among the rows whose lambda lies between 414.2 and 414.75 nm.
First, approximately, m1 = 13.32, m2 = 12.17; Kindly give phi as -0.09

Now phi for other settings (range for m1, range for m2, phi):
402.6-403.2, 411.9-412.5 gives 0.17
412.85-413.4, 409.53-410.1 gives -0.11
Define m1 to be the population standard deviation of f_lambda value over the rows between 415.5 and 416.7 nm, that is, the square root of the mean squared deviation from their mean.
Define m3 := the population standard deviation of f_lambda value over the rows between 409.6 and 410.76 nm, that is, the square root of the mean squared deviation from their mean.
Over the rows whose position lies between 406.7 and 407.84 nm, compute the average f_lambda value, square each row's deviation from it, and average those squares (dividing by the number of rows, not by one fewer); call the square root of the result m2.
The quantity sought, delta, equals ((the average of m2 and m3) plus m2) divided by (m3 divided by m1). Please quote 3.7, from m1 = 1.57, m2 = 1.53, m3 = 1.24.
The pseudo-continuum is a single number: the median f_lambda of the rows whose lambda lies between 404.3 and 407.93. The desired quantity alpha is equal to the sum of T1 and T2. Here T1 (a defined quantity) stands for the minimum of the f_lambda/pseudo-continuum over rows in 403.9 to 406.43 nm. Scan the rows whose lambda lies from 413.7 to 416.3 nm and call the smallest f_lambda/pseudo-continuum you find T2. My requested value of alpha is 1.45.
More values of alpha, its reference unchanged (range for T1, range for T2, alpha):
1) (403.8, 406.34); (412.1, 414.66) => 1.46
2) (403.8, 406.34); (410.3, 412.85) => 1.52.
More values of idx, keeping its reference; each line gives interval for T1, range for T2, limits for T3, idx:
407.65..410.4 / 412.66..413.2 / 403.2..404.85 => -1.2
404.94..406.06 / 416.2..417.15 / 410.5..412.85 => -0.6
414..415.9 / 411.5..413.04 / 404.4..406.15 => -0.3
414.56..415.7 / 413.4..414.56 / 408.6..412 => -0.7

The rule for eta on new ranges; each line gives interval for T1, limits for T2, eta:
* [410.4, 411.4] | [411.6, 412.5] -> 8.1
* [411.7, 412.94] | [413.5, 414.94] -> 5.7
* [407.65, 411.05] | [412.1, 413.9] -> 6.8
